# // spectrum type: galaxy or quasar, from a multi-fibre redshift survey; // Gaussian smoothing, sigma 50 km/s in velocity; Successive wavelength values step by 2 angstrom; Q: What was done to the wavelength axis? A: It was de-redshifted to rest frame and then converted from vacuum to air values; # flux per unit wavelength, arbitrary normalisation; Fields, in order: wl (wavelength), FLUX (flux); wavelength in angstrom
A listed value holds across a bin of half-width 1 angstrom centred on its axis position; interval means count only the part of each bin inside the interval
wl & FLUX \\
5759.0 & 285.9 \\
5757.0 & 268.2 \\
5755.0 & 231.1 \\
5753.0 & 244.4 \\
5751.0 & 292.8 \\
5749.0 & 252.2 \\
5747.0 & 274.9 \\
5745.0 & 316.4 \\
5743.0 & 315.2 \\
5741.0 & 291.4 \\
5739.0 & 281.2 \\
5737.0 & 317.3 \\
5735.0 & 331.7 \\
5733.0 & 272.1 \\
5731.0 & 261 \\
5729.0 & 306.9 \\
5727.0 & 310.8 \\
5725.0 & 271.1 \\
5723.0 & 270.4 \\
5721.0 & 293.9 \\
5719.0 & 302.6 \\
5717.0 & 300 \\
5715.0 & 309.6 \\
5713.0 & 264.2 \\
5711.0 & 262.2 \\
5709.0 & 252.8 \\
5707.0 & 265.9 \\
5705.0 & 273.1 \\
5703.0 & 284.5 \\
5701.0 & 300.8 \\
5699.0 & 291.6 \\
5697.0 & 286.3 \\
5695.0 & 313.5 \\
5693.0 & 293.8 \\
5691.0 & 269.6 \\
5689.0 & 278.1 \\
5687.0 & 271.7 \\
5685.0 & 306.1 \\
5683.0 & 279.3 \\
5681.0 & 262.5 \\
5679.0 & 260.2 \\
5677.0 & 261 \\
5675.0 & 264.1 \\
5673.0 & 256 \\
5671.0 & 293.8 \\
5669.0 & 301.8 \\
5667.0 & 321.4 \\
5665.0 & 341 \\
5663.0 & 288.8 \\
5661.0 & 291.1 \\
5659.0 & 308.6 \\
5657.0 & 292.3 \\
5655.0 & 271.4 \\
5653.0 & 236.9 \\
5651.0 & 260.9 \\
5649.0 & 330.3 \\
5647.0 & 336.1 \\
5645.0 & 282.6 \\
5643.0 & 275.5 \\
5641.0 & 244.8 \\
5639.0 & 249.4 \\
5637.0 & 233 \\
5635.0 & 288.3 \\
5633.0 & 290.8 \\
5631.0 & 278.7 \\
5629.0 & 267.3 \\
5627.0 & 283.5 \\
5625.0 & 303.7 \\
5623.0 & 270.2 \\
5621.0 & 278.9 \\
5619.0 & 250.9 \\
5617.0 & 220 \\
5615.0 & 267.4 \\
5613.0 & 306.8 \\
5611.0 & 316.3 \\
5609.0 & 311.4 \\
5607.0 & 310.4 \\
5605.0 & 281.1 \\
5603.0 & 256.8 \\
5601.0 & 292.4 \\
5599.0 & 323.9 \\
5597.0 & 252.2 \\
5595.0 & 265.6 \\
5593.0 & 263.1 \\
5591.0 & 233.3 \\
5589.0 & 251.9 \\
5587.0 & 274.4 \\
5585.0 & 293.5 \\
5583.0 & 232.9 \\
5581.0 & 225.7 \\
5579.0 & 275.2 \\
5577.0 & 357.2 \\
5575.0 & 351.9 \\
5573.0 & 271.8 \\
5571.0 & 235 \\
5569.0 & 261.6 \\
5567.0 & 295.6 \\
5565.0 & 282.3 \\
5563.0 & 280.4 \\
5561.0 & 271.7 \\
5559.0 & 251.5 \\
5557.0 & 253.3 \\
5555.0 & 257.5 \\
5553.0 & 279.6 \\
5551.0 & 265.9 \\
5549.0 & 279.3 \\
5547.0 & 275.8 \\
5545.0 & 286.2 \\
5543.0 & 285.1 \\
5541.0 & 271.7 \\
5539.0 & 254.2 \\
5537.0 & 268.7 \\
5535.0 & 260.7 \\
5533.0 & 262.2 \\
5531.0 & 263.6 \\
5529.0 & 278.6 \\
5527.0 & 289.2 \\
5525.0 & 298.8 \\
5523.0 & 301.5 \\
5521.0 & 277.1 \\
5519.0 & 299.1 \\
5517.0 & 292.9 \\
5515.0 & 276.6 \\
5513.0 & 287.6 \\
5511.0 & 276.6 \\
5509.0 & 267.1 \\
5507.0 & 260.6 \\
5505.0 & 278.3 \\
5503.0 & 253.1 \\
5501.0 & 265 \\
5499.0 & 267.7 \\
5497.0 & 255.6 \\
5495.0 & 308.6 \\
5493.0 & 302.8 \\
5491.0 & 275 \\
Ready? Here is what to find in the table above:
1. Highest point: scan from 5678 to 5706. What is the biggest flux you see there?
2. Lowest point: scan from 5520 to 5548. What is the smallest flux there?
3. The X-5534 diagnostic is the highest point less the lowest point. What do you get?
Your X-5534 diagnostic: 59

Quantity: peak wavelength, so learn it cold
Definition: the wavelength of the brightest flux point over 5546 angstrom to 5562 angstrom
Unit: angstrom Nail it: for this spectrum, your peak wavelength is 5553.0 angstrom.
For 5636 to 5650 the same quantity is 5647.0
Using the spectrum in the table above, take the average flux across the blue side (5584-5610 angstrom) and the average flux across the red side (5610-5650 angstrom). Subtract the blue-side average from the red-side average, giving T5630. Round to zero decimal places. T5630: 1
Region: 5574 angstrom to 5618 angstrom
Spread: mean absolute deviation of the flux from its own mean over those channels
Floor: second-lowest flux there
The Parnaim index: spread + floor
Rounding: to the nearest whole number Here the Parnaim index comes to 257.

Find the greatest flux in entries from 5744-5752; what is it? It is 316.4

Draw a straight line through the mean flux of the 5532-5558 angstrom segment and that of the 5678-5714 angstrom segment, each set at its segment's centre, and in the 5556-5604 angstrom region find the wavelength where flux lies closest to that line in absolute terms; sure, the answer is 5573.0 angstrom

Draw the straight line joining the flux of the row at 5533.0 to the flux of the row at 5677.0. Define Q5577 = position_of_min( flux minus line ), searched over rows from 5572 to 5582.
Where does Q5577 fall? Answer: 5581.0 angstrom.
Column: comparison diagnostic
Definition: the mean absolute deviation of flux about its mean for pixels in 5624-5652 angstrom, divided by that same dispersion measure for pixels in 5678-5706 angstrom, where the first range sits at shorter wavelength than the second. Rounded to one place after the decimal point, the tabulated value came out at 1.7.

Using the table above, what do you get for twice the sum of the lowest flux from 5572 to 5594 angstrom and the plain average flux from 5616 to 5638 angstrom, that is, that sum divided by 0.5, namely 991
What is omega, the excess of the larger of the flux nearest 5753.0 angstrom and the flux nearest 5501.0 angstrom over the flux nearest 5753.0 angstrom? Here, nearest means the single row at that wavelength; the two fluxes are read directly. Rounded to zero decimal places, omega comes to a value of 21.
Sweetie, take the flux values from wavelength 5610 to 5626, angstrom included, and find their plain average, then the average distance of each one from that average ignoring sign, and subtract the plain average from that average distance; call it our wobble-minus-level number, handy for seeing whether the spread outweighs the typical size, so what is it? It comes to -252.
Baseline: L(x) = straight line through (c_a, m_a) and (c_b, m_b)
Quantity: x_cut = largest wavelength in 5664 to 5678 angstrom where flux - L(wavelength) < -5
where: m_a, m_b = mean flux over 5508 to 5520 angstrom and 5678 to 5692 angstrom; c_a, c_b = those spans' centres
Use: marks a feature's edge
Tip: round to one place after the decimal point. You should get 5677.0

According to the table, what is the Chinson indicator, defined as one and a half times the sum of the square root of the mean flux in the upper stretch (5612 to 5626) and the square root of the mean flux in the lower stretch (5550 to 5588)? 49.6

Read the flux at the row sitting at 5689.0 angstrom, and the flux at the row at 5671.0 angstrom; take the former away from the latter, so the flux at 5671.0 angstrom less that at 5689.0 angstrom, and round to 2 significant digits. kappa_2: 16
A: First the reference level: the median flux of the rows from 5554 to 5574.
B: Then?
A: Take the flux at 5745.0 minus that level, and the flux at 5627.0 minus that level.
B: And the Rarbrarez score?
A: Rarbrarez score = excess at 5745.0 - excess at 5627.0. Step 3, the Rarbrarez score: 33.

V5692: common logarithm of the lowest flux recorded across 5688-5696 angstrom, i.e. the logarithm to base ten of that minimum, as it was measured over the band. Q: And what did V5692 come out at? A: 2.431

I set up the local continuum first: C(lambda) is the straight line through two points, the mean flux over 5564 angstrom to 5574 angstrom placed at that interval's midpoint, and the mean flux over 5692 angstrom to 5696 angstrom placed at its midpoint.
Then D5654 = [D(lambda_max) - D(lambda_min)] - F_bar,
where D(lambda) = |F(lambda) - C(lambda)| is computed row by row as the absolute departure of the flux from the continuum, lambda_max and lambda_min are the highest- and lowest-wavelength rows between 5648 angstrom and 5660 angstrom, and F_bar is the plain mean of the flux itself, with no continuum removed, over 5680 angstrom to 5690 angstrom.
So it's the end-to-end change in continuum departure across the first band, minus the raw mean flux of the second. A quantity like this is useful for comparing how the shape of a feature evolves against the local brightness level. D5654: -304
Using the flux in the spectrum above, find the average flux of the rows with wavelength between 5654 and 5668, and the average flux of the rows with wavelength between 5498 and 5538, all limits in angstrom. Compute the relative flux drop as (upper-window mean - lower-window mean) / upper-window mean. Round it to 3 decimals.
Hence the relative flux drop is 0.086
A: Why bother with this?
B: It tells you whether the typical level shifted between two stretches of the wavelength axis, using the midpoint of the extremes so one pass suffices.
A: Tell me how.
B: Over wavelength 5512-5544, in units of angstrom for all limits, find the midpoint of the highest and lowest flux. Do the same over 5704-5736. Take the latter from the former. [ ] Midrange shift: -14.4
